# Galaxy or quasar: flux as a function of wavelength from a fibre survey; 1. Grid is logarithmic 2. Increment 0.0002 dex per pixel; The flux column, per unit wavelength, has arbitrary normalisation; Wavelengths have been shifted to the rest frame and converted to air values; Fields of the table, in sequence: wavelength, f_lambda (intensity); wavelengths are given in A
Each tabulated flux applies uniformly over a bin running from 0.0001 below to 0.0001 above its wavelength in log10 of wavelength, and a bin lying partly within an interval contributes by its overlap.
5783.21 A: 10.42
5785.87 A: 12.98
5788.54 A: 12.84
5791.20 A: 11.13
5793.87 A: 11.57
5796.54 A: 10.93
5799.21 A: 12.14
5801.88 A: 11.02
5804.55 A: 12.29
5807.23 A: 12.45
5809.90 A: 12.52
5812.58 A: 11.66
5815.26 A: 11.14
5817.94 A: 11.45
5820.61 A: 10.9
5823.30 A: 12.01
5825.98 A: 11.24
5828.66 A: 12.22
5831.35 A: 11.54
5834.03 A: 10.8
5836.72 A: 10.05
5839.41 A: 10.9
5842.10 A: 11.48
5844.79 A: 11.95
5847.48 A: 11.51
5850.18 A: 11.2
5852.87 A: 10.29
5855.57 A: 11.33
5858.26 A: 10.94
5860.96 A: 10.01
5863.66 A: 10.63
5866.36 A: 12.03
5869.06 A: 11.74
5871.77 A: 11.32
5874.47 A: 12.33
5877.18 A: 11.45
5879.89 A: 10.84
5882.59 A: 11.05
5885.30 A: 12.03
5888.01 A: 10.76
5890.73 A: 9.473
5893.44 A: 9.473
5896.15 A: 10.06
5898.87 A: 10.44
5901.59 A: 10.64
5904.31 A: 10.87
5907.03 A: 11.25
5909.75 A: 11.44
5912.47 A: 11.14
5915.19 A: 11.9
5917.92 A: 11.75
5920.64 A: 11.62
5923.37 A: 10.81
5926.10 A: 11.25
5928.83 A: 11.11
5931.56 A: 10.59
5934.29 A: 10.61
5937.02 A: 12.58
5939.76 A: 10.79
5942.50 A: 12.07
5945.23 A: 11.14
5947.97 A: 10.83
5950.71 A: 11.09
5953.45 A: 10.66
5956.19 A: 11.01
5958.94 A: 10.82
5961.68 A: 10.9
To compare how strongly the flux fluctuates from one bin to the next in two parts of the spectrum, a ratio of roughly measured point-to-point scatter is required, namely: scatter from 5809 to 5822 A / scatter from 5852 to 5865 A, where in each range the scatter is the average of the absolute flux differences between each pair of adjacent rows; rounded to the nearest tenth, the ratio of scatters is 0.8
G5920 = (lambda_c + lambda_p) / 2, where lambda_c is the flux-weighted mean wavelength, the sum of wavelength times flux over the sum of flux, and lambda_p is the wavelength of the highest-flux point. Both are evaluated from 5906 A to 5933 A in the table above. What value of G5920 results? 5917.2 A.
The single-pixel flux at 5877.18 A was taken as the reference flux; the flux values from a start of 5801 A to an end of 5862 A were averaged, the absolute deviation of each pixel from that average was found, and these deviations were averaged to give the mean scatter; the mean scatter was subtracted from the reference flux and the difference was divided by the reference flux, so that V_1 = 0.9521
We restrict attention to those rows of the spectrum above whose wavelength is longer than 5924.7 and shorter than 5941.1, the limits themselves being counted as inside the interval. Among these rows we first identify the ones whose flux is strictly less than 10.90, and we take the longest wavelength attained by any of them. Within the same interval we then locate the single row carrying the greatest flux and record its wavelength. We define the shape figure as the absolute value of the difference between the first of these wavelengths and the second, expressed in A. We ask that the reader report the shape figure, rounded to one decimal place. 2.7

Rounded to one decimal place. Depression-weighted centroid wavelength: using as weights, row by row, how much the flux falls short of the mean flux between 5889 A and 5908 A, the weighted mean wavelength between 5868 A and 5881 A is 5873.7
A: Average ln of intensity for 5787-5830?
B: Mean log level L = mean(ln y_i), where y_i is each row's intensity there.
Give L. 2.46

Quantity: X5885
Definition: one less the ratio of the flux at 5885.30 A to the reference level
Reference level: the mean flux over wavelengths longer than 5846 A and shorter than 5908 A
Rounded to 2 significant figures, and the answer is -0.10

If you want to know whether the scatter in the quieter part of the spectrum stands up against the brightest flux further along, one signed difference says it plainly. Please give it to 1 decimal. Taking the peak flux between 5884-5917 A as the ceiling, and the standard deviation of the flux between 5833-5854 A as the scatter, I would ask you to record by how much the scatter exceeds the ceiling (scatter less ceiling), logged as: -11.4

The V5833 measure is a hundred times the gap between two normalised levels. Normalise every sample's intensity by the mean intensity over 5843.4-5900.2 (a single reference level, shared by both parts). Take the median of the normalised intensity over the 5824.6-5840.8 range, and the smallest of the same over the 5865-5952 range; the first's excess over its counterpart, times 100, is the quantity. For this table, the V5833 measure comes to 15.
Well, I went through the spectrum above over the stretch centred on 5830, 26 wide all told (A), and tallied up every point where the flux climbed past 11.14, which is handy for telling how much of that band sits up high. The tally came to 6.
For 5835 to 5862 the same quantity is 5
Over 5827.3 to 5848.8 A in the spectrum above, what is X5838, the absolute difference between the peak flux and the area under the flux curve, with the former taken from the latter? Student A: 231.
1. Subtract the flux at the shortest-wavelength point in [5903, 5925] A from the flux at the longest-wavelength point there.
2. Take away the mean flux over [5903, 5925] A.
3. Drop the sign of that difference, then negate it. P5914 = -11.4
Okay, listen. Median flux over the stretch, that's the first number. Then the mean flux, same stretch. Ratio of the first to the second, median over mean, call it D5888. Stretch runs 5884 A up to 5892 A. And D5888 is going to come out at 1.00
